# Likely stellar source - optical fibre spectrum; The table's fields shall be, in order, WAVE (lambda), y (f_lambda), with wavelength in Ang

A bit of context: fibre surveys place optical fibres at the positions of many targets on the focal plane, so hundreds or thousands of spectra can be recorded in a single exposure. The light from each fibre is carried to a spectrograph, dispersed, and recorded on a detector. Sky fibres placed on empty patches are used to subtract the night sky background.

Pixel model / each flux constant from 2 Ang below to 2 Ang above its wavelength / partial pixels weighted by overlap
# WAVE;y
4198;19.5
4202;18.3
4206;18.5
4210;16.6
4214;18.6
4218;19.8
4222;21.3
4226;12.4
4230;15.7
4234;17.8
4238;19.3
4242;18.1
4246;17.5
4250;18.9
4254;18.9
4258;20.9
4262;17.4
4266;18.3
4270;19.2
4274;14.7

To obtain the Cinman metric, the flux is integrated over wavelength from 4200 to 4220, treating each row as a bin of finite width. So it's 367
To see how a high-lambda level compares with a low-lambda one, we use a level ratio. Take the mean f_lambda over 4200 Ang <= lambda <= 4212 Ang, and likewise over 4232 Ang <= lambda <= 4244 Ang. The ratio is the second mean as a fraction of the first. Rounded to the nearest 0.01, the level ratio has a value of 1.03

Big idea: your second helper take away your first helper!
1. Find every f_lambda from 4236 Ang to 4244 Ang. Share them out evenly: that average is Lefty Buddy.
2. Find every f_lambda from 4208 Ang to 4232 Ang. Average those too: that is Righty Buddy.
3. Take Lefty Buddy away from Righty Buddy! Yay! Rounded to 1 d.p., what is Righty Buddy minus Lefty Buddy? -1.3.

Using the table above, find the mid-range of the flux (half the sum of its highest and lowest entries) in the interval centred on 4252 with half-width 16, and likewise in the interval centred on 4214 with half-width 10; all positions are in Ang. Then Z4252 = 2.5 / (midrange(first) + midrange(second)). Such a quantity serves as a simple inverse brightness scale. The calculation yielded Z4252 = 0.0656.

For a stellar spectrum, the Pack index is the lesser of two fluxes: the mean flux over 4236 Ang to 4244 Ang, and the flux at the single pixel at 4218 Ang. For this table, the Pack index 18.7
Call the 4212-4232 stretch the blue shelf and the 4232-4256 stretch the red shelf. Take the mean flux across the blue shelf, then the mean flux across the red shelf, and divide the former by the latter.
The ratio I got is 0.95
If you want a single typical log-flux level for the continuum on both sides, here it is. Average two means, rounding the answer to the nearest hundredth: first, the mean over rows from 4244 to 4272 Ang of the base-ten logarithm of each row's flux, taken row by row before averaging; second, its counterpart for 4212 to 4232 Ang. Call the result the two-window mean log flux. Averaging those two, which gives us 1.25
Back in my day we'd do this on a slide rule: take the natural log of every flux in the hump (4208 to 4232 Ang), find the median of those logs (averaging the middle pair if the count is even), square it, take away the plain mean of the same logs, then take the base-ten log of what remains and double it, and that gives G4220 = 1.46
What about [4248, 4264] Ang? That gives 1.51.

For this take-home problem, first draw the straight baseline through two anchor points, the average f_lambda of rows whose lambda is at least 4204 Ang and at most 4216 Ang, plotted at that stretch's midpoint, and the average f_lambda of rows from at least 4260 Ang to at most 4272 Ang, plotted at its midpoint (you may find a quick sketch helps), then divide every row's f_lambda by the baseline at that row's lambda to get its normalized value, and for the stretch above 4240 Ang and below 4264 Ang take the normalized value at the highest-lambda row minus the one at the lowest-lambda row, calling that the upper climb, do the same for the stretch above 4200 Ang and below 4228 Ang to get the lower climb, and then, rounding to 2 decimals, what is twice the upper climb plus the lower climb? -0.43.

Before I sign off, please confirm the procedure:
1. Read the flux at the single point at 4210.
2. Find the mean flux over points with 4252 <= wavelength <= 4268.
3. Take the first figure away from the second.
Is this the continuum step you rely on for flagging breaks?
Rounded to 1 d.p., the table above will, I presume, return 2.3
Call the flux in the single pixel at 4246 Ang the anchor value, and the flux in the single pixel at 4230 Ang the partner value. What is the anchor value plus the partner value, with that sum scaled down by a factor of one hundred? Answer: 0.332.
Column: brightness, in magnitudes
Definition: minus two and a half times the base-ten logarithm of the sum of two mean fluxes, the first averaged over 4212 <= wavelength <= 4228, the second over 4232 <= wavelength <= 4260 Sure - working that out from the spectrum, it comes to -3.91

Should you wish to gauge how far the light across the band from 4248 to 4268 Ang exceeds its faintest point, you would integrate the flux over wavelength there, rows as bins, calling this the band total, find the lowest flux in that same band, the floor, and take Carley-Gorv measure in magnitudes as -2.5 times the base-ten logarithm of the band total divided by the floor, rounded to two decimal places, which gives -3.34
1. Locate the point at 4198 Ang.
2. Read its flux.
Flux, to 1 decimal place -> 19.5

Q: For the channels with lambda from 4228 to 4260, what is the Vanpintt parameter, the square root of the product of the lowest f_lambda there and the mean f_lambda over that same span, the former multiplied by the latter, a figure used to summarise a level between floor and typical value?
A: 17.0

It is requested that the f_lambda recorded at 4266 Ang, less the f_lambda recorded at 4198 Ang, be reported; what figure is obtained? -1.2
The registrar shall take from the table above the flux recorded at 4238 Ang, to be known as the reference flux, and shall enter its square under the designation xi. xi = 372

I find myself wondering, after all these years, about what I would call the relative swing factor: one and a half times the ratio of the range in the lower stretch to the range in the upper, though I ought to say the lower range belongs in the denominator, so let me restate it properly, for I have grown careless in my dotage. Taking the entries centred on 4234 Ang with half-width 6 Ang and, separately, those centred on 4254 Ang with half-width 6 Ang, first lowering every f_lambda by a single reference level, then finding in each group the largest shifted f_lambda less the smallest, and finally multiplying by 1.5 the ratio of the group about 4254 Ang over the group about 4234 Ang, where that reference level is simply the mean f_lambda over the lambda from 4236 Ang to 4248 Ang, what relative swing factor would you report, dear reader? 0.8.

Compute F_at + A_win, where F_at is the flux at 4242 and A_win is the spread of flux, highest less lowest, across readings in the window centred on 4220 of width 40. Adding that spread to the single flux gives 27.0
